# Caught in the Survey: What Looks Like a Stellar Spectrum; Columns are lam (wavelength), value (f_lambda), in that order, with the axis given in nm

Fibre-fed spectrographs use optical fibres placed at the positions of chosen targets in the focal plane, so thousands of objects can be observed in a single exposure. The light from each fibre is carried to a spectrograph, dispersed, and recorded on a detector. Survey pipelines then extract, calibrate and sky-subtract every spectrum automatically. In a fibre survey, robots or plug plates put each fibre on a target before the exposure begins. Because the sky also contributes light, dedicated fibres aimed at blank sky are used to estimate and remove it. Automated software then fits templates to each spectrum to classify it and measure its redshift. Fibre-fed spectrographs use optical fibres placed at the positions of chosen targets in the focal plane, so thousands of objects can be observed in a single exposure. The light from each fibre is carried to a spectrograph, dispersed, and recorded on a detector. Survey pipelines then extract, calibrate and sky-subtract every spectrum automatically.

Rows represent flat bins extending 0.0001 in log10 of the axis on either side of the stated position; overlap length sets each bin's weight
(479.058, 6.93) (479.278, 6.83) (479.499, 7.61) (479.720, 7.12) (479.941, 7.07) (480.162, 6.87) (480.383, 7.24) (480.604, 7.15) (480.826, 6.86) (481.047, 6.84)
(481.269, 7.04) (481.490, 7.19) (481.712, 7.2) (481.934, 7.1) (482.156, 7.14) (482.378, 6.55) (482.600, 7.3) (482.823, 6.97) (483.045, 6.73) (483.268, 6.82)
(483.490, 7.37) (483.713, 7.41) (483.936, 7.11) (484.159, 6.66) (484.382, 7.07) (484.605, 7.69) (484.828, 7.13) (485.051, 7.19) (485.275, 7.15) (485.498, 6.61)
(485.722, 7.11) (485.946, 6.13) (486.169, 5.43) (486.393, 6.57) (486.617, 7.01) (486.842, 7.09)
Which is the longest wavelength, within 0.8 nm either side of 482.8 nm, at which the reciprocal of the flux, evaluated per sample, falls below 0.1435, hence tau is 483.490 nm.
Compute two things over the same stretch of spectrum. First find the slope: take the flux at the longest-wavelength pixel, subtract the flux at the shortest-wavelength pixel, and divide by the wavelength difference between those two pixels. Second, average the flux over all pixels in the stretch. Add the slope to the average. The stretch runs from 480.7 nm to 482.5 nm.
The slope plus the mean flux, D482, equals 6.79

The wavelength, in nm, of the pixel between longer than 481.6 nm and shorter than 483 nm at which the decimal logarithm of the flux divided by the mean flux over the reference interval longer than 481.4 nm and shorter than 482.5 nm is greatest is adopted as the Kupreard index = 482.600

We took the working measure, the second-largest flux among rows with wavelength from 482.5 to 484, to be 7.37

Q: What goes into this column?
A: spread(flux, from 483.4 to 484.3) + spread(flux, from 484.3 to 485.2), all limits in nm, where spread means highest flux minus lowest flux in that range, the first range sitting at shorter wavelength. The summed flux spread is 1.37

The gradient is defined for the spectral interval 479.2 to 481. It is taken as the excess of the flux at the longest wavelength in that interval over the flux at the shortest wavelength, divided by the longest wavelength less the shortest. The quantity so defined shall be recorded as 0.02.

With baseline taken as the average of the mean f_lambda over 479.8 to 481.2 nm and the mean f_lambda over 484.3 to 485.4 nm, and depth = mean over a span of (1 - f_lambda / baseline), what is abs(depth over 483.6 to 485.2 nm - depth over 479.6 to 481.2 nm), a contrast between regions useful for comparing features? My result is 0.022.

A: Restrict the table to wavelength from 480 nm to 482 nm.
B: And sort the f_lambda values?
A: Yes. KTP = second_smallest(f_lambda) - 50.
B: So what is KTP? -43.1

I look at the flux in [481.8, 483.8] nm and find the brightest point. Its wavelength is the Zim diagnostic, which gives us 483.713 nm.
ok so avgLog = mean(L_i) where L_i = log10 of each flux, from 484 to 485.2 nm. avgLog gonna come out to 0.854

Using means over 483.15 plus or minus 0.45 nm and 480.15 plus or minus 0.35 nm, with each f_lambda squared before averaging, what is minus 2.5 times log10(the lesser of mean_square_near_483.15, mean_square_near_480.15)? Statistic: -4.22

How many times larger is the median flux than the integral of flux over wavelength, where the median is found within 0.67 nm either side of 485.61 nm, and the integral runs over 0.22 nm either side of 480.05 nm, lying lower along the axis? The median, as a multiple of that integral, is 2.2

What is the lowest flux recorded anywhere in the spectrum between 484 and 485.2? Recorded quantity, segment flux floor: 6.66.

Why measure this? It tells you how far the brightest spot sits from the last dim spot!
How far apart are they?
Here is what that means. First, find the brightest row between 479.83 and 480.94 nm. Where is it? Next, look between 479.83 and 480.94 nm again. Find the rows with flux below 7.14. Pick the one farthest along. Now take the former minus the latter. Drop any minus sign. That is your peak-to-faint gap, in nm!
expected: 0.44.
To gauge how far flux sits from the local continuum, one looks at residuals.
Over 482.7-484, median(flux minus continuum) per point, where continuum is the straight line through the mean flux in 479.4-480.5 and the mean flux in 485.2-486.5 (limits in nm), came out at 0.26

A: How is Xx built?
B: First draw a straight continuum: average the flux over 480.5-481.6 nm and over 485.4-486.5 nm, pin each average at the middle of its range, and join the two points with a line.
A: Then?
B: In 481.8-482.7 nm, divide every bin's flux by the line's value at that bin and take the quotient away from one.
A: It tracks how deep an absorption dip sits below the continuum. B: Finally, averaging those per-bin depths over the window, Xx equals -0.024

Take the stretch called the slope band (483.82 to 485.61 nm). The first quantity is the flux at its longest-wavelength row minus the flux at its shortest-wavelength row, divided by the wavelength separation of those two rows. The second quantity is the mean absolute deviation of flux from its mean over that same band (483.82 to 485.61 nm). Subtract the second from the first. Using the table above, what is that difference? -0.5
